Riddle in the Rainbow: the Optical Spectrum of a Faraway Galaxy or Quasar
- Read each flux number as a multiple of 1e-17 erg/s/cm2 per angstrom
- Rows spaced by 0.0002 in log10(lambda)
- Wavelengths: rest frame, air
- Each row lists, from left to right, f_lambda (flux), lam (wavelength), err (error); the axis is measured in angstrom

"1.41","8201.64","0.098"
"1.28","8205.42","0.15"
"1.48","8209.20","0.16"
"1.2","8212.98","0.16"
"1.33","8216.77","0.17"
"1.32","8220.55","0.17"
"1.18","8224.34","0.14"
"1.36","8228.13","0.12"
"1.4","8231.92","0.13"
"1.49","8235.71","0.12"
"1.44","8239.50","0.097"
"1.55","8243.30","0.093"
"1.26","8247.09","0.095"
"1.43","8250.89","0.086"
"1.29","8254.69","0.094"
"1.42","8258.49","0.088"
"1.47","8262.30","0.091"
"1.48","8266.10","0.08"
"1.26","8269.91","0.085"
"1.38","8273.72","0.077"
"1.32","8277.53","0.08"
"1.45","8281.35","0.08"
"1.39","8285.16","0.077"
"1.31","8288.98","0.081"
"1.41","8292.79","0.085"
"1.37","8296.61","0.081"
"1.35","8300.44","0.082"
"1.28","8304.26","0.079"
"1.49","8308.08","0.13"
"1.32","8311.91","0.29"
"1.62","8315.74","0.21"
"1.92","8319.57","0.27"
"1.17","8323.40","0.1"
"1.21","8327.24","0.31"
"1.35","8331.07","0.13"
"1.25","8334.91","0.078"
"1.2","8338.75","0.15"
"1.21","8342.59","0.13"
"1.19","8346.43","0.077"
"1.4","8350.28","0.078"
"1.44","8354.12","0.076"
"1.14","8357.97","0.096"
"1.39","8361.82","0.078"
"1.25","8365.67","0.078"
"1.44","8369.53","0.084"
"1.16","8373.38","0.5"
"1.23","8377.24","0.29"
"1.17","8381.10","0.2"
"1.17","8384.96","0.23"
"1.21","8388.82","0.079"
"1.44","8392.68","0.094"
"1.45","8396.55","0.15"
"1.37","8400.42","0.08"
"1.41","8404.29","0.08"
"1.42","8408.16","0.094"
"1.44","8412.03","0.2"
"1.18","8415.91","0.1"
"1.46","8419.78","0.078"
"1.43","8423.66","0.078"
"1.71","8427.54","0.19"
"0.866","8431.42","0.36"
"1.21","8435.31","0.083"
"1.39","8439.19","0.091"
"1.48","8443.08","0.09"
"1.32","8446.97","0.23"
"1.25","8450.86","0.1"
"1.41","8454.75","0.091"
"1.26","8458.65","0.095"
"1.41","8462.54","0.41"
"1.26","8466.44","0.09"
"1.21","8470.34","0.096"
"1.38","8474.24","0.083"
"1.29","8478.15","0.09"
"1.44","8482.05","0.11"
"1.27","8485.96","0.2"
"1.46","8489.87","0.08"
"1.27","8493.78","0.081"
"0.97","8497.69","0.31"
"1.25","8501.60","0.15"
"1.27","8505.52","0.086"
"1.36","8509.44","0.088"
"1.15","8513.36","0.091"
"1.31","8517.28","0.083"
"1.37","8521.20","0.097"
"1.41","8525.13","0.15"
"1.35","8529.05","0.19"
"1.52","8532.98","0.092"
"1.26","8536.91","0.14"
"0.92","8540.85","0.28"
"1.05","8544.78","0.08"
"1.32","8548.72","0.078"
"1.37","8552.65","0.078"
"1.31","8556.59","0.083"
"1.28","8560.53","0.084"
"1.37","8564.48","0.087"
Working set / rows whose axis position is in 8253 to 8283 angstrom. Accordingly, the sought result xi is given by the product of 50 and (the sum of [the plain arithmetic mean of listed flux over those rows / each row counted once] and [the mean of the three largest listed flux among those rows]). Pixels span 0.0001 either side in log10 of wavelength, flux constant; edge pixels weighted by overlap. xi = 143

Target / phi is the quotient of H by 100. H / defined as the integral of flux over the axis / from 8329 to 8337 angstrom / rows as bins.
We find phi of 0.104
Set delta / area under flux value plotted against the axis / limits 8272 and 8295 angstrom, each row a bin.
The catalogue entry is 31.7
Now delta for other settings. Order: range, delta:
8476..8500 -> 30.8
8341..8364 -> 29.8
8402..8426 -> 33.5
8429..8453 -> 30.3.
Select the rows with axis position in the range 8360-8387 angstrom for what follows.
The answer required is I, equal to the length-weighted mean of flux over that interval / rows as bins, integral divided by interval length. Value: 1.258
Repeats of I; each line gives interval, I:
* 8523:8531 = 1.380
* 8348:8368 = 1.324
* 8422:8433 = 1.349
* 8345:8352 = 1.298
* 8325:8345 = 1.242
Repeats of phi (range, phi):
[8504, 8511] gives 0.092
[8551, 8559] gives 0.107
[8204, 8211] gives 0.097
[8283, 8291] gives 0.108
